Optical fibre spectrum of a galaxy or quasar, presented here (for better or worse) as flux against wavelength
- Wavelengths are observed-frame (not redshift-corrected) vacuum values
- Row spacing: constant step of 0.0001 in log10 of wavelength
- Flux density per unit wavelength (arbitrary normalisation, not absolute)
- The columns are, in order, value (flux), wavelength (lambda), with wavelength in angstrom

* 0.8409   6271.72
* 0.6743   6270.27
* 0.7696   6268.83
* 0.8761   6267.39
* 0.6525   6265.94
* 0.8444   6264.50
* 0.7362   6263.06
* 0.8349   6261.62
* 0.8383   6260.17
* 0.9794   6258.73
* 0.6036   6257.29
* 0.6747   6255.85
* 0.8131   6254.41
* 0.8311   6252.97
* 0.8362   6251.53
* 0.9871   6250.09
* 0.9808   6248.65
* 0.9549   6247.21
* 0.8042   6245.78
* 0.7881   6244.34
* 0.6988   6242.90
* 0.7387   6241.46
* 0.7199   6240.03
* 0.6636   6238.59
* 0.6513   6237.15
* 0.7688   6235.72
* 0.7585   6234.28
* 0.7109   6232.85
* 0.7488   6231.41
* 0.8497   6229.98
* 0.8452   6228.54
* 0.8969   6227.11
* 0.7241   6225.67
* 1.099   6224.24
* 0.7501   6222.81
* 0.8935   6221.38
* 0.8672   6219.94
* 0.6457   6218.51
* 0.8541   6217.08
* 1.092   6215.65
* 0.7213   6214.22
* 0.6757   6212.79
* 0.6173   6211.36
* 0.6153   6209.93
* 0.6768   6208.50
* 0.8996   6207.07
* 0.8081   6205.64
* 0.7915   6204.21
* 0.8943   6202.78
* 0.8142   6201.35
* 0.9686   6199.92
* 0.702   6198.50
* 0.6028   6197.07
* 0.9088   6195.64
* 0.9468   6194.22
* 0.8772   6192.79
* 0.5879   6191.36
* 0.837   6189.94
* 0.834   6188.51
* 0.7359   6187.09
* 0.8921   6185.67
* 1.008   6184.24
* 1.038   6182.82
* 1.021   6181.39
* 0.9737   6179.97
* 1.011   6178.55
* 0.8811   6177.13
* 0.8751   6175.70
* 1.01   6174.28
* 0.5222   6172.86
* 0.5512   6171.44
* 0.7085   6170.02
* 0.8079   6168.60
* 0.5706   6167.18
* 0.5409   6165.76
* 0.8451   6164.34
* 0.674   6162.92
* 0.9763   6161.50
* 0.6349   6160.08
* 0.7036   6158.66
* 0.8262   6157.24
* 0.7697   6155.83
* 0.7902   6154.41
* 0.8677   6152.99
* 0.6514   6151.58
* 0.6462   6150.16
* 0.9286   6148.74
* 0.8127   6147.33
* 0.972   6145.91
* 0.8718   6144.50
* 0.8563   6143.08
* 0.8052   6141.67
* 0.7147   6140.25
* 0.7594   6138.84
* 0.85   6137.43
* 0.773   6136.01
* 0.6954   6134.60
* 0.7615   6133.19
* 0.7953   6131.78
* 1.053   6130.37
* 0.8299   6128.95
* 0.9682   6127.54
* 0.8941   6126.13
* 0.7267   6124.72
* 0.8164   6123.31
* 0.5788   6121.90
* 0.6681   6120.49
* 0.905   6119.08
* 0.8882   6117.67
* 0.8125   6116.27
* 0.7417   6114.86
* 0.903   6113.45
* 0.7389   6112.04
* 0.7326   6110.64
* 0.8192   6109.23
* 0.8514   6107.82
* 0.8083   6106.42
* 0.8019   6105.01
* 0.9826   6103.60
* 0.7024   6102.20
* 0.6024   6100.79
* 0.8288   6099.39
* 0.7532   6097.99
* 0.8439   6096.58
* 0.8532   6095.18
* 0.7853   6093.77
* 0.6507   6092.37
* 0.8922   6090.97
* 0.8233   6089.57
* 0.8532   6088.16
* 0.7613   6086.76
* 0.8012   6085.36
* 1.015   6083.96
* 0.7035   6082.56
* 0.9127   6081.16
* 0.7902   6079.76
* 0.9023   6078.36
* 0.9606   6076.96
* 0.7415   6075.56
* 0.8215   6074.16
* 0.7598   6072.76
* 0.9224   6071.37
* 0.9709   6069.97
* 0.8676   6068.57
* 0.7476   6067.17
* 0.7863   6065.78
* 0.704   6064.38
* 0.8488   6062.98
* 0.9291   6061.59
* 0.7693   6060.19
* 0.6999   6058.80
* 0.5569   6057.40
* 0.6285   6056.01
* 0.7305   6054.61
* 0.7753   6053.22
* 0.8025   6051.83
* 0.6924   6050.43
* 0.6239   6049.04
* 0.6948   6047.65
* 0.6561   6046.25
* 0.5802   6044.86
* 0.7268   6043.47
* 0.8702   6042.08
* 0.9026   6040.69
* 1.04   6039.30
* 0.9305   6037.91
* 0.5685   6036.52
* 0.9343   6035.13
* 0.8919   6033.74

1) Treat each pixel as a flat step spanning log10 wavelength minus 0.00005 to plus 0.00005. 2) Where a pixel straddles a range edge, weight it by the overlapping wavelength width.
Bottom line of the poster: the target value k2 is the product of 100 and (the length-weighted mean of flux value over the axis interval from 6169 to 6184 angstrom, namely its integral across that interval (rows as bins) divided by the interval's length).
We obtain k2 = 86.3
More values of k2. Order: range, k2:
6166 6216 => 80.9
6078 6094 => 82.4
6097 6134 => 80.6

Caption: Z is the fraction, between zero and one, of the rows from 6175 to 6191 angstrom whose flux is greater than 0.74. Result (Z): 0.91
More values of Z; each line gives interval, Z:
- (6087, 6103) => 0.73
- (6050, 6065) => 0.45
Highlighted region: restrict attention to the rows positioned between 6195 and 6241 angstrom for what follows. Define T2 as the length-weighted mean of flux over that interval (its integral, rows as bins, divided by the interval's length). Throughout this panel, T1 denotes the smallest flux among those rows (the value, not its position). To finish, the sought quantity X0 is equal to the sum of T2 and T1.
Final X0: 1.39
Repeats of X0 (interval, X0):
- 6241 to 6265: 1.42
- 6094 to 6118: 1.40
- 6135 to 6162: 1.43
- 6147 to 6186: 1.33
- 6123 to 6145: 1.52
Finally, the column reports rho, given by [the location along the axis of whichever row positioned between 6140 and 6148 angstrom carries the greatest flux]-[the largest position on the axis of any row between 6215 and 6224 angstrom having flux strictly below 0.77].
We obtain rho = -76.9 angstrom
